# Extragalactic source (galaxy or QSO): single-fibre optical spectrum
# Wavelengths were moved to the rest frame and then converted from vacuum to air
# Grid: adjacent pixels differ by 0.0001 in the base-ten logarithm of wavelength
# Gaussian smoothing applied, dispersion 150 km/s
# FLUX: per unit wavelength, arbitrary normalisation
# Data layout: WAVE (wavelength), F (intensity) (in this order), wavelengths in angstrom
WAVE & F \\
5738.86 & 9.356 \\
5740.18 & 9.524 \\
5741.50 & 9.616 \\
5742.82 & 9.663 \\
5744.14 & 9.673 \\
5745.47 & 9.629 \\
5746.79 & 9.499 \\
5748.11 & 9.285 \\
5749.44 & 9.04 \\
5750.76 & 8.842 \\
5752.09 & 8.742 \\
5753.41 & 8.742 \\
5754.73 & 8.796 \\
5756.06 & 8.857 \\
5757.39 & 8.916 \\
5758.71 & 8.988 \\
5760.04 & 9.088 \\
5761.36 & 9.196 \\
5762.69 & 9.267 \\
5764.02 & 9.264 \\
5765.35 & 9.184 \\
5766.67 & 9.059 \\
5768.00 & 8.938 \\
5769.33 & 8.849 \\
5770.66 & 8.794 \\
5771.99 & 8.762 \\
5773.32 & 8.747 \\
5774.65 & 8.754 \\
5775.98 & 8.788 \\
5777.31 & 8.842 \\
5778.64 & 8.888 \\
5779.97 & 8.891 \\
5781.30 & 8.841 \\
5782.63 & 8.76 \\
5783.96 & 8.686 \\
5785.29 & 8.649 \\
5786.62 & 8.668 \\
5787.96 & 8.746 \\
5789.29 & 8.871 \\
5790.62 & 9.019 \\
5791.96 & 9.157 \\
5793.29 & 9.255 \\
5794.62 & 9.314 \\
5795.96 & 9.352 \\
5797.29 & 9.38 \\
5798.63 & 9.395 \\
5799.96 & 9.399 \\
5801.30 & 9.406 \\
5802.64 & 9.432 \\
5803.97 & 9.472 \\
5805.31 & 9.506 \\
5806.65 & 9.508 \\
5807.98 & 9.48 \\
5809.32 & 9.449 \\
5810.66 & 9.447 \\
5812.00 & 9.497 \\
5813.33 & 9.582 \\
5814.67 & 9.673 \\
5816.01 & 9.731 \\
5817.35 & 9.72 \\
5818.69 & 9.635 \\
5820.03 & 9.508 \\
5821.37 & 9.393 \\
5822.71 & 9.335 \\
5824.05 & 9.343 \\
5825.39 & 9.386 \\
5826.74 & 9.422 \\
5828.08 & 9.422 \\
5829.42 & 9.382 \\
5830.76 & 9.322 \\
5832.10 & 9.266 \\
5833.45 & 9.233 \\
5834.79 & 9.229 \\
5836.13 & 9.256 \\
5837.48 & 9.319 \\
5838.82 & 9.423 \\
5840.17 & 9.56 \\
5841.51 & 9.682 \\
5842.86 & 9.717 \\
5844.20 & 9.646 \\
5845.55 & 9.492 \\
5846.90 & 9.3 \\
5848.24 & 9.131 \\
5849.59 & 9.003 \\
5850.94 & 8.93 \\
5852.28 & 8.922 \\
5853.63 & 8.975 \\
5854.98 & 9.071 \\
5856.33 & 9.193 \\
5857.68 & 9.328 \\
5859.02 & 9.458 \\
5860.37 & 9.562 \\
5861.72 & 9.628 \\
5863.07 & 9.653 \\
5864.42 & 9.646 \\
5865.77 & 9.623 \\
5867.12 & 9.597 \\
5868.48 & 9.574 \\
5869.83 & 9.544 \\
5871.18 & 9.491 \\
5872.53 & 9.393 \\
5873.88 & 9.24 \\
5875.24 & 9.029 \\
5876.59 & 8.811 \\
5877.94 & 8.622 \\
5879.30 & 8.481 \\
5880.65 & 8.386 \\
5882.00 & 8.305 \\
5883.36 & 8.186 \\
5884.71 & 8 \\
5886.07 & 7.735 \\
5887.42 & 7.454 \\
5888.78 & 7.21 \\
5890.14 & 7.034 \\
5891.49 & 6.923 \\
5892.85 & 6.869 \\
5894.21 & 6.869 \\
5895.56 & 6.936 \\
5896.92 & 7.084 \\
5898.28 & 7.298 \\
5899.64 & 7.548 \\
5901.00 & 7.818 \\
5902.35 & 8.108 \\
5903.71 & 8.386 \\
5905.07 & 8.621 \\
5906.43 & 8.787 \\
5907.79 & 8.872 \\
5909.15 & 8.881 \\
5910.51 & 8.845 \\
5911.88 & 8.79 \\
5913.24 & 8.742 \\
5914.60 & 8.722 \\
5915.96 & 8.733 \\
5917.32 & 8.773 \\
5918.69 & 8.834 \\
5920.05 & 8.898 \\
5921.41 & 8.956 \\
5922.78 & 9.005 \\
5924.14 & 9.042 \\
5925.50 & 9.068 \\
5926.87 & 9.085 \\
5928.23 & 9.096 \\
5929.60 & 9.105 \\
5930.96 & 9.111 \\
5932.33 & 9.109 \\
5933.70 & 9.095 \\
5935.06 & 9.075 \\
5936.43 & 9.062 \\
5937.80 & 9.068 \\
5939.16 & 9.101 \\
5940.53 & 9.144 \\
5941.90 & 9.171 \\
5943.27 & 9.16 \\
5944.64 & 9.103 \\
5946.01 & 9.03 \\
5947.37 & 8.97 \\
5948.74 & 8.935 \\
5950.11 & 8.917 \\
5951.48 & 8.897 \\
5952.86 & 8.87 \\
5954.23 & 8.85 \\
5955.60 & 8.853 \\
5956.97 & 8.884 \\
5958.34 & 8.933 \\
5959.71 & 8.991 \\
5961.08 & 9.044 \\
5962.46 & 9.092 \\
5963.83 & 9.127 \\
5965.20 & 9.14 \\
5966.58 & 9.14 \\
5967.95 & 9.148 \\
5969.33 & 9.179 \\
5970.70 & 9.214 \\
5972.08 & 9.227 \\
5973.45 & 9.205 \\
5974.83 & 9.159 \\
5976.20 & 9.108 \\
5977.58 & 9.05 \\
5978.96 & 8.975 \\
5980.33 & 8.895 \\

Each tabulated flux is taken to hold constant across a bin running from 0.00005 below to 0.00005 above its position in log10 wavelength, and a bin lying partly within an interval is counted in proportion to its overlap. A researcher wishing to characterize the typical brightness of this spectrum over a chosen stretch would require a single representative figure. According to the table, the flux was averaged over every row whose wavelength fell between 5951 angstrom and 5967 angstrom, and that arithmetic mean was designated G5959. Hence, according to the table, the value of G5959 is 9.0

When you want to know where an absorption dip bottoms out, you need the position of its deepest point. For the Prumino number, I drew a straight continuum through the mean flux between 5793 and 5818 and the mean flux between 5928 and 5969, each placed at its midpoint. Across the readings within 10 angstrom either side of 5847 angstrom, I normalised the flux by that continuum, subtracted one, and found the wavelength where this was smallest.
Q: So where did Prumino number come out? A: 5852.28 angstrom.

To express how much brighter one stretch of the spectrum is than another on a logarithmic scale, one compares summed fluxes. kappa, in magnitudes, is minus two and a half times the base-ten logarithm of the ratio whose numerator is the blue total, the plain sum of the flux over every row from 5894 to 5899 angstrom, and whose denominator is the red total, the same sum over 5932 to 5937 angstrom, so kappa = 0.28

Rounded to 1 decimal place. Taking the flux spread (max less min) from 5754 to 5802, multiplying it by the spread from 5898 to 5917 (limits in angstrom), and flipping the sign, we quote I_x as -1.2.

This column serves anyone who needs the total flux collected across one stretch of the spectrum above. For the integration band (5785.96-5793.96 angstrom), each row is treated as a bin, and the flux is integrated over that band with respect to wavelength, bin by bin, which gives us 71.6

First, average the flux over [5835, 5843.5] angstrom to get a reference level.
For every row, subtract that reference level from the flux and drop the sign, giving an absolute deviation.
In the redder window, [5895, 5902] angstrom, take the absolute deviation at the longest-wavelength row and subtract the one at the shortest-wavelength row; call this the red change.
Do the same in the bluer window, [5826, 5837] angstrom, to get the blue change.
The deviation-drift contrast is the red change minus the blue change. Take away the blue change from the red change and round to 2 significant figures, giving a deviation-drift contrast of -1.0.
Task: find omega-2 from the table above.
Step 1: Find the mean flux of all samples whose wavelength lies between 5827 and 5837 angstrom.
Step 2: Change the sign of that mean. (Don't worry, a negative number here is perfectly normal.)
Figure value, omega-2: -9.3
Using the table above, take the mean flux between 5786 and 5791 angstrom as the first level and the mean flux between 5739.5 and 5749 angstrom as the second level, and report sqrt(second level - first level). 0.85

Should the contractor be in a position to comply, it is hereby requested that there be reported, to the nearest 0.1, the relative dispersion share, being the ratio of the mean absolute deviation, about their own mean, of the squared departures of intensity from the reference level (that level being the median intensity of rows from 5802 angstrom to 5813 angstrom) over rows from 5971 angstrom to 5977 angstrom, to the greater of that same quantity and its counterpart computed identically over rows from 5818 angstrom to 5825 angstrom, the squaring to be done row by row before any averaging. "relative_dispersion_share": 1.0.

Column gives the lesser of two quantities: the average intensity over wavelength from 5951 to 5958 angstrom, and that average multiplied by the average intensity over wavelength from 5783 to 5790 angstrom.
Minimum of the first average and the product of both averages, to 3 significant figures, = 8.87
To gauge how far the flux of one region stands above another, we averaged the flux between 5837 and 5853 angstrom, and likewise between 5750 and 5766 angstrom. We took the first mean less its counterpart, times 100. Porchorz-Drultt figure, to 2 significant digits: 35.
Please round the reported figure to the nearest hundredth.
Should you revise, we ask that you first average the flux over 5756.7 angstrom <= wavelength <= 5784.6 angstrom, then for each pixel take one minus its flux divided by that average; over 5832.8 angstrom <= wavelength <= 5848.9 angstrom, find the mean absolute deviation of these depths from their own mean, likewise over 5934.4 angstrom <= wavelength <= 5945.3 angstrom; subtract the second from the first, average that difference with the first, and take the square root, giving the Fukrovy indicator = 0.13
